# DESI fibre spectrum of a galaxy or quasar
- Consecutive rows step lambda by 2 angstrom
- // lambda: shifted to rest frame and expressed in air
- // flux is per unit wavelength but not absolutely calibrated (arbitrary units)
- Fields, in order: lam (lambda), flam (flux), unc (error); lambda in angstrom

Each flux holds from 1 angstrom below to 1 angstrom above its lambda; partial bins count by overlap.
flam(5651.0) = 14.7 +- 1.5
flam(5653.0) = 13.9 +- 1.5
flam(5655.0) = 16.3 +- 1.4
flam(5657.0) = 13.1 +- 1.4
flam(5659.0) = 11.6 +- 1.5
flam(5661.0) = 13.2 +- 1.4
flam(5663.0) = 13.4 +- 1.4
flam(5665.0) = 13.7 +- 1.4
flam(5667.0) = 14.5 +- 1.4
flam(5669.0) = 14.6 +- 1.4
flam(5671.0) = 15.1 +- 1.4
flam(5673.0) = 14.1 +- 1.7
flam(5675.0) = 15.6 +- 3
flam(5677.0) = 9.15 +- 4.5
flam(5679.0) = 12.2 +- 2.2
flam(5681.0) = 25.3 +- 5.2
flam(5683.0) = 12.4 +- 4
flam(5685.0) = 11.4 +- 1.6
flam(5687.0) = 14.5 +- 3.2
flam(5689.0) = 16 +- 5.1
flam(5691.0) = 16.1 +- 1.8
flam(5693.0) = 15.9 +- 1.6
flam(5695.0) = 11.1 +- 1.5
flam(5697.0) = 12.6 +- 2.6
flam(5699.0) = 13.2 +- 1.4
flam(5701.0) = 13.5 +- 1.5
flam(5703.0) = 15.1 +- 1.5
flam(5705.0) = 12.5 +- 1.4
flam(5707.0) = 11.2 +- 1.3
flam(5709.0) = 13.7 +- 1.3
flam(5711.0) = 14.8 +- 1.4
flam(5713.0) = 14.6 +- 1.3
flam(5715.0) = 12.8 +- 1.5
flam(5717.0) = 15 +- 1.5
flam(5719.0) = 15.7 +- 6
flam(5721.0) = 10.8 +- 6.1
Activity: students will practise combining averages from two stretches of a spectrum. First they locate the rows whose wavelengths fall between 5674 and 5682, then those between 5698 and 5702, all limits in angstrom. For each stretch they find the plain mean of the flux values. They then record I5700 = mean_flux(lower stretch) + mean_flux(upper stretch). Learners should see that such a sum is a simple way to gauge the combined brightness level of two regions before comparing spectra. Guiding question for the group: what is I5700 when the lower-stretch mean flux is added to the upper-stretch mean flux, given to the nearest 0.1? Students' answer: 28.9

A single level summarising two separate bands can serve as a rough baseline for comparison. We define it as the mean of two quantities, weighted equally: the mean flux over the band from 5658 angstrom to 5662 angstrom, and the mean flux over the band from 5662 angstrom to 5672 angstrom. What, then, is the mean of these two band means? 13.3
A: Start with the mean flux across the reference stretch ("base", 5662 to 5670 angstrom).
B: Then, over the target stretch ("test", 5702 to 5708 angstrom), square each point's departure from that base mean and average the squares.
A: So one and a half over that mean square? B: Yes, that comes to 0.39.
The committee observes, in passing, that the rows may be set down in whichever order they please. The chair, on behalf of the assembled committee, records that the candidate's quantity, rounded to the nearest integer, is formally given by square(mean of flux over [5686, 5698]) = 206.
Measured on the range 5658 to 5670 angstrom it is 182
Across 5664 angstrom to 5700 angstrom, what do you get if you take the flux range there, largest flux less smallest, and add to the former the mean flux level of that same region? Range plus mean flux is 30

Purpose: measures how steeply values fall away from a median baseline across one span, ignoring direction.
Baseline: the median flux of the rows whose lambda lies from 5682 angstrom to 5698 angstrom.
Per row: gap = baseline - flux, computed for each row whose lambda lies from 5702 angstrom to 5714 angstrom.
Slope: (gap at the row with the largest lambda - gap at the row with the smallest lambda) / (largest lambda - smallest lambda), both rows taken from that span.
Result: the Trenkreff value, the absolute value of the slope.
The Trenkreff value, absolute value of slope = 0.05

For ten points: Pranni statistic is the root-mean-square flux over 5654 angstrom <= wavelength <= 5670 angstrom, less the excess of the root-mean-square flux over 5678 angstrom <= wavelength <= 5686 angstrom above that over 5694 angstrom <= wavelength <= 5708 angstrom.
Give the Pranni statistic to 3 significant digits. 10.3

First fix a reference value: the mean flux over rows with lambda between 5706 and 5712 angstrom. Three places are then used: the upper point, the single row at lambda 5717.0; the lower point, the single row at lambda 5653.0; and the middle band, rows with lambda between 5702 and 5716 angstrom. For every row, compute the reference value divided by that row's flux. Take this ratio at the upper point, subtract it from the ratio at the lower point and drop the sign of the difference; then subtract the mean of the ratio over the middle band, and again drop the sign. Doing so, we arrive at 0.92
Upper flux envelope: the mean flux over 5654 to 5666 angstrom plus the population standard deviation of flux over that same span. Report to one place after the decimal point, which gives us 14.9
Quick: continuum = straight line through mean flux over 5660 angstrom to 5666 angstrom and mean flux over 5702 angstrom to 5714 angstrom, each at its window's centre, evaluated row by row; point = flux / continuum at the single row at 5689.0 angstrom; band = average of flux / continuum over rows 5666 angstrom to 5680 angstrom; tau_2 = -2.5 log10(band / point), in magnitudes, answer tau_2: 0.2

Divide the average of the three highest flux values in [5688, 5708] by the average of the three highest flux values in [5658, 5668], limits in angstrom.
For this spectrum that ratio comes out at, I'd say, 1.15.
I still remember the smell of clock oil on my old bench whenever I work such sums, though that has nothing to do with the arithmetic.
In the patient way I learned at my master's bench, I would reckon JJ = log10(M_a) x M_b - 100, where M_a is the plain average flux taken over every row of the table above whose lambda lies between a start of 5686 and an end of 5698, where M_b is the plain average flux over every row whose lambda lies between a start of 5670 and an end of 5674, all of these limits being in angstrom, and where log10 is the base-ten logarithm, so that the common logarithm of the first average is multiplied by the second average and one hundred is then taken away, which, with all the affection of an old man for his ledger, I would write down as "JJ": -83.1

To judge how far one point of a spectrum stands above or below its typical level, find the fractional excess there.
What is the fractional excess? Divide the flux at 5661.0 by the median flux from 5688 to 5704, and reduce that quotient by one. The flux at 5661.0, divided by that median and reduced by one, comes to -0.08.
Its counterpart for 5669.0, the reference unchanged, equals 0.02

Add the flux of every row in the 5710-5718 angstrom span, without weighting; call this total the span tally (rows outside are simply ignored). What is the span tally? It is 57.2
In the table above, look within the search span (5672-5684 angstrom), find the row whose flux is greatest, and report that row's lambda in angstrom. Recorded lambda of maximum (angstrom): 5681.0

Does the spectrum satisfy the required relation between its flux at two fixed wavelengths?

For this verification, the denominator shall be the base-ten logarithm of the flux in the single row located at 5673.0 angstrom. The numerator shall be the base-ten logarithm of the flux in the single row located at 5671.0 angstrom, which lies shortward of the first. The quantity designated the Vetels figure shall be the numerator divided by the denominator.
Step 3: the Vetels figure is 1.03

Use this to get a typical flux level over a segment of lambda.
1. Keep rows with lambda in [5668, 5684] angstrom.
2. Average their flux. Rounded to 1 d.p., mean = 14.8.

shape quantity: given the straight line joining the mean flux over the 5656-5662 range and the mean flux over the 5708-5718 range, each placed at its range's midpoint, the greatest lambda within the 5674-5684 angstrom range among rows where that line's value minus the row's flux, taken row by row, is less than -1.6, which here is 5681.0 angstrom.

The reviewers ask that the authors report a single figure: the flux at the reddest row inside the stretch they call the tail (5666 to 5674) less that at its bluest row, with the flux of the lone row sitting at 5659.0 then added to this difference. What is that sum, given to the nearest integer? 11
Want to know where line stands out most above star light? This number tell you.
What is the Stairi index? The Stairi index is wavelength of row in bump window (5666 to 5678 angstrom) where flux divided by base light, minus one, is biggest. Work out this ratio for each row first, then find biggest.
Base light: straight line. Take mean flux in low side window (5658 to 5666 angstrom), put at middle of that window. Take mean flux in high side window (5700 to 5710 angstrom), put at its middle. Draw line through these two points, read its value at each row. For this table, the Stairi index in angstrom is 5675.0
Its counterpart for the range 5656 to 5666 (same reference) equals 5665.0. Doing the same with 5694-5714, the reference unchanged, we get 5703.0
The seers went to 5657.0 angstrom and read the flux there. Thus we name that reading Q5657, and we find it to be 13.1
